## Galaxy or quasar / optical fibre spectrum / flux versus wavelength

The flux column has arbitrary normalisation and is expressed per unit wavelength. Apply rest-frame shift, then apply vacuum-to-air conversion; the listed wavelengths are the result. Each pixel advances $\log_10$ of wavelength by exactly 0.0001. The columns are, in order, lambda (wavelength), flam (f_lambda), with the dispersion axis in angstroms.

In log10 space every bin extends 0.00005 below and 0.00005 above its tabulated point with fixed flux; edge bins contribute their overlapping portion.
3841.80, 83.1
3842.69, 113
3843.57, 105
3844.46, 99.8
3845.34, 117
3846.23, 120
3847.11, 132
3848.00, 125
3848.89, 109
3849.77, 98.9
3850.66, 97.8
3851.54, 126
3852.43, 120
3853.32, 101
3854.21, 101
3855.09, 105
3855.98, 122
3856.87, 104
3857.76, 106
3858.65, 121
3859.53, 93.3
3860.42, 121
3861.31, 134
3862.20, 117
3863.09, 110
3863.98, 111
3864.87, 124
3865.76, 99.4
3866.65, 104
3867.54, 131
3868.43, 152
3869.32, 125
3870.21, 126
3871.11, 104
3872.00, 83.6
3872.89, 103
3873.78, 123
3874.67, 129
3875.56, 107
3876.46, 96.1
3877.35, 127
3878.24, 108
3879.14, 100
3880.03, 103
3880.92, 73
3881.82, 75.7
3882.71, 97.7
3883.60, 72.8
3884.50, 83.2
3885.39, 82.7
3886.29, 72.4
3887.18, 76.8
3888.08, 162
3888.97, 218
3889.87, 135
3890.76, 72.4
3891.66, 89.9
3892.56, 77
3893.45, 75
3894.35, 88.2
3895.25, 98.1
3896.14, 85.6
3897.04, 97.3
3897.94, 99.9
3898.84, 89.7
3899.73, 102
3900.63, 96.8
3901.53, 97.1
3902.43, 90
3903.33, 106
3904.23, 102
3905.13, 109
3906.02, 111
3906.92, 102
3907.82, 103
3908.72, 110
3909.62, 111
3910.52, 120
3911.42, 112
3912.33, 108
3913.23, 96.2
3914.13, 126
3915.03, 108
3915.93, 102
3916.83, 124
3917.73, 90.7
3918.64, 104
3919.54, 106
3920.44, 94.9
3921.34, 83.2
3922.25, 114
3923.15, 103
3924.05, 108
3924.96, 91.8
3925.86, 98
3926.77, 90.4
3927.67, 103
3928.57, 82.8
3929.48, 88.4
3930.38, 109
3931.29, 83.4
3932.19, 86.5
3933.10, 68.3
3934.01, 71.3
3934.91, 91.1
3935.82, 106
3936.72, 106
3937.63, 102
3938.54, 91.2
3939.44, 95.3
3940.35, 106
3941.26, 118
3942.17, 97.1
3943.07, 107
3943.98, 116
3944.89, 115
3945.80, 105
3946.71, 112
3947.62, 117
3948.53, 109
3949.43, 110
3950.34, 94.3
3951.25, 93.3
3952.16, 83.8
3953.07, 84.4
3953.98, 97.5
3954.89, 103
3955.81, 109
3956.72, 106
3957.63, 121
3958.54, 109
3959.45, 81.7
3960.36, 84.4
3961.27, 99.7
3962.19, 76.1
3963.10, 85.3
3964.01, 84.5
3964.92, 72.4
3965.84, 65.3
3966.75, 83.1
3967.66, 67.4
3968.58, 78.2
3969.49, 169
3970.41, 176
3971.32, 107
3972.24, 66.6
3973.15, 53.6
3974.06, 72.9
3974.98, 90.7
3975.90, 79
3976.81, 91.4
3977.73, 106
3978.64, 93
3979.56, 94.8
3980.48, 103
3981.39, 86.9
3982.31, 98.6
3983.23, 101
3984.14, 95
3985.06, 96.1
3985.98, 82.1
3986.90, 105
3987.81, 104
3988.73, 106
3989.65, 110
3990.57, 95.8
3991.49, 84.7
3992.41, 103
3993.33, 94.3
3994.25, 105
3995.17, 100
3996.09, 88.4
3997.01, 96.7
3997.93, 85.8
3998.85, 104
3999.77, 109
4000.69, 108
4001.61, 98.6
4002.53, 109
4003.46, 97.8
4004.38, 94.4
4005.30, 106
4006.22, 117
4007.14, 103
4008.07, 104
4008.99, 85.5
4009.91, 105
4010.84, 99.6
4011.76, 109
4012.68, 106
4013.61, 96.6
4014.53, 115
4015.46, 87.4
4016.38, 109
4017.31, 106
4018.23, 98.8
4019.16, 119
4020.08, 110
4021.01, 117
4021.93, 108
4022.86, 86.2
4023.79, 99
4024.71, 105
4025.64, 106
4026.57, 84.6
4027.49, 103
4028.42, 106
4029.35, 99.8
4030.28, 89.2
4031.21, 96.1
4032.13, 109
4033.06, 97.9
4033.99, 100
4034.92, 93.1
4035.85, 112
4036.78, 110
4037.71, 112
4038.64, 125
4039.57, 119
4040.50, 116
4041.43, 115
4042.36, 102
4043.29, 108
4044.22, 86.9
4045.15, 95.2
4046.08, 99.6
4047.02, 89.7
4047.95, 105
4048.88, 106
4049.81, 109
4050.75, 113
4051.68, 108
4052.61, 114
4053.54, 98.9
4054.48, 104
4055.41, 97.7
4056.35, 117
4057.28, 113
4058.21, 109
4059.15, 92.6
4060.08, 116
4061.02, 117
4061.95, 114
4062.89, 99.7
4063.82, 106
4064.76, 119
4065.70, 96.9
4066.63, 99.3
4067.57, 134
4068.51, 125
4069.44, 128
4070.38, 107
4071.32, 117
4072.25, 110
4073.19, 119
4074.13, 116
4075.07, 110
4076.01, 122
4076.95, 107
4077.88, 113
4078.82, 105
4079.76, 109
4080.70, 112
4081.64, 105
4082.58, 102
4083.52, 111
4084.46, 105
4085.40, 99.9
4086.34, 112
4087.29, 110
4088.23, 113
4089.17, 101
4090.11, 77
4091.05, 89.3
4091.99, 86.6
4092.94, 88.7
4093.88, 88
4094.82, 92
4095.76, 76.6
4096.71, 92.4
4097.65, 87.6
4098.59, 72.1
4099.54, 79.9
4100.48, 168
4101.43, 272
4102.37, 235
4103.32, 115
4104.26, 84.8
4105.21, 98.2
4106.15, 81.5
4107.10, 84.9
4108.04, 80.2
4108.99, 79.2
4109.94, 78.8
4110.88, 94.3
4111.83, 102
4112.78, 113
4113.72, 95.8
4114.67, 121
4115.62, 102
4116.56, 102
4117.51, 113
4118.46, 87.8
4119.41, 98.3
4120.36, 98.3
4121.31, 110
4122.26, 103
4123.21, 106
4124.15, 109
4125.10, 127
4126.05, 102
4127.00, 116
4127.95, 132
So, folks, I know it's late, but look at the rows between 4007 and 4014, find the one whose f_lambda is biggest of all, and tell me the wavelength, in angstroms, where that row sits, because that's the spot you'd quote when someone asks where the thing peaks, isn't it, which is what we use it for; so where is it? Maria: 4011.76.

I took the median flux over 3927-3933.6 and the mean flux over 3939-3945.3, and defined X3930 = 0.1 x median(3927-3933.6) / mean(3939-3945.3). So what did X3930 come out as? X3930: 0.080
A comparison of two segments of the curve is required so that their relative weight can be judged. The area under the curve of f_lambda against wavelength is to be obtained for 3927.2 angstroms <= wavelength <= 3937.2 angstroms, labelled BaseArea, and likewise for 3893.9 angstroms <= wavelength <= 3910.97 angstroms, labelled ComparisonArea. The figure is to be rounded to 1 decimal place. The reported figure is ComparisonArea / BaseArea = 1.9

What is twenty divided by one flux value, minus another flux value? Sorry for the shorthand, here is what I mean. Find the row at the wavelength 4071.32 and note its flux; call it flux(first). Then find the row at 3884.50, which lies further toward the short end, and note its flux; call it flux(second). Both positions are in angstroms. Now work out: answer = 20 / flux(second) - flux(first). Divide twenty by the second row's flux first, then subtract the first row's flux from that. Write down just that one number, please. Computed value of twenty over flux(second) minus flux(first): -117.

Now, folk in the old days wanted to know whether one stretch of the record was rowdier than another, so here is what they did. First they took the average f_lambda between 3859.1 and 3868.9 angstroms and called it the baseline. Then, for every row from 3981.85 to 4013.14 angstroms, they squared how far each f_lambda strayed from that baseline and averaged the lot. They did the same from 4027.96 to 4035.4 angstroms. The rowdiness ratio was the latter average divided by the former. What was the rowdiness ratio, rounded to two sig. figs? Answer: 1.1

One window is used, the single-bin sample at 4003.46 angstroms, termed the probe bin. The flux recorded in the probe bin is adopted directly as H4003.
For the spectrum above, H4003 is 97.8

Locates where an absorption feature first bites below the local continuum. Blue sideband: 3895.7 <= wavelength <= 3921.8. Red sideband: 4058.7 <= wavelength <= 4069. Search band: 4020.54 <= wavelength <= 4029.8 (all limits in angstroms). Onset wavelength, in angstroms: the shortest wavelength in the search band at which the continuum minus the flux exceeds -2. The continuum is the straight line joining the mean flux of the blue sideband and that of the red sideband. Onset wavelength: 4021.93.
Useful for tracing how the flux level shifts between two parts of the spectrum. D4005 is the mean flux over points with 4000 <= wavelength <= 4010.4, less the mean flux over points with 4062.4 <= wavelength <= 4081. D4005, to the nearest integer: -10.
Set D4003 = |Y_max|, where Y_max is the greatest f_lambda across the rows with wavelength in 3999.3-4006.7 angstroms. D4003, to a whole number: 117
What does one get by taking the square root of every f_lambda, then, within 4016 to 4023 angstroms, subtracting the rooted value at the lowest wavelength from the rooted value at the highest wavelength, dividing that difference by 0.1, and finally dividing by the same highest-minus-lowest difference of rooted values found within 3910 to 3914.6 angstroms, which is -43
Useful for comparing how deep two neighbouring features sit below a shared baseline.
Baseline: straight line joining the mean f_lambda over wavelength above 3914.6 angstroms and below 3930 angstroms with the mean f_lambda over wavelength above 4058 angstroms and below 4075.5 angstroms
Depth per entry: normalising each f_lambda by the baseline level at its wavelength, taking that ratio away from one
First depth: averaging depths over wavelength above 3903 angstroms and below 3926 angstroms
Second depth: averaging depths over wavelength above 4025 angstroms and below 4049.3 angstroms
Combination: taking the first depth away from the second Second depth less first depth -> 0.13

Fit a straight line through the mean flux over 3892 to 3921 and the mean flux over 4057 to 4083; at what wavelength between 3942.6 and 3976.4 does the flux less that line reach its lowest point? 3973.15 angstroms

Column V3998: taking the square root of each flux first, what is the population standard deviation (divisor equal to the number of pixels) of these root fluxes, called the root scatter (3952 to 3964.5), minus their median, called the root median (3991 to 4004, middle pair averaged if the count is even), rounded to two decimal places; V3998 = -9.30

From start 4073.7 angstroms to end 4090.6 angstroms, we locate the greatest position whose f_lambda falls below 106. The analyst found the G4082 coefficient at 4090.11 angstroms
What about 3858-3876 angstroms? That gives 3872.89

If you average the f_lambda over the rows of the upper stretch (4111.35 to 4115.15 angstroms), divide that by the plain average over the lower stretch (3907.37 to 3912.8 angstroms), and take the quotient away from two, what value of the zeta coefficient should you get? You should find 1.02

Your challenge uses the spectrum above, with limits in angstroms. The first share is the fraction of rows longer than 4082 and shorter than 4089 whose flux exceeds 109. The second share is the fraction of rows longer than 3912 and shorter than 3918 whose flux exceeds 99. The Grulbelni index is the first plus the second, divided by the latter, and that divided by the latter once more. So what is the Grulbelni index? 2.5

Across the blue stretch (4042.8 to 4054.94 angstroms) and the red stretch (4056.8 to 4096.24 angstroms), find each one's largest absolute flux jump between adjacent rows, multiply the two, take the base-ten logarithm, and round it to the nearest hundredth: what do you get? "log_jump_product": 2.86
